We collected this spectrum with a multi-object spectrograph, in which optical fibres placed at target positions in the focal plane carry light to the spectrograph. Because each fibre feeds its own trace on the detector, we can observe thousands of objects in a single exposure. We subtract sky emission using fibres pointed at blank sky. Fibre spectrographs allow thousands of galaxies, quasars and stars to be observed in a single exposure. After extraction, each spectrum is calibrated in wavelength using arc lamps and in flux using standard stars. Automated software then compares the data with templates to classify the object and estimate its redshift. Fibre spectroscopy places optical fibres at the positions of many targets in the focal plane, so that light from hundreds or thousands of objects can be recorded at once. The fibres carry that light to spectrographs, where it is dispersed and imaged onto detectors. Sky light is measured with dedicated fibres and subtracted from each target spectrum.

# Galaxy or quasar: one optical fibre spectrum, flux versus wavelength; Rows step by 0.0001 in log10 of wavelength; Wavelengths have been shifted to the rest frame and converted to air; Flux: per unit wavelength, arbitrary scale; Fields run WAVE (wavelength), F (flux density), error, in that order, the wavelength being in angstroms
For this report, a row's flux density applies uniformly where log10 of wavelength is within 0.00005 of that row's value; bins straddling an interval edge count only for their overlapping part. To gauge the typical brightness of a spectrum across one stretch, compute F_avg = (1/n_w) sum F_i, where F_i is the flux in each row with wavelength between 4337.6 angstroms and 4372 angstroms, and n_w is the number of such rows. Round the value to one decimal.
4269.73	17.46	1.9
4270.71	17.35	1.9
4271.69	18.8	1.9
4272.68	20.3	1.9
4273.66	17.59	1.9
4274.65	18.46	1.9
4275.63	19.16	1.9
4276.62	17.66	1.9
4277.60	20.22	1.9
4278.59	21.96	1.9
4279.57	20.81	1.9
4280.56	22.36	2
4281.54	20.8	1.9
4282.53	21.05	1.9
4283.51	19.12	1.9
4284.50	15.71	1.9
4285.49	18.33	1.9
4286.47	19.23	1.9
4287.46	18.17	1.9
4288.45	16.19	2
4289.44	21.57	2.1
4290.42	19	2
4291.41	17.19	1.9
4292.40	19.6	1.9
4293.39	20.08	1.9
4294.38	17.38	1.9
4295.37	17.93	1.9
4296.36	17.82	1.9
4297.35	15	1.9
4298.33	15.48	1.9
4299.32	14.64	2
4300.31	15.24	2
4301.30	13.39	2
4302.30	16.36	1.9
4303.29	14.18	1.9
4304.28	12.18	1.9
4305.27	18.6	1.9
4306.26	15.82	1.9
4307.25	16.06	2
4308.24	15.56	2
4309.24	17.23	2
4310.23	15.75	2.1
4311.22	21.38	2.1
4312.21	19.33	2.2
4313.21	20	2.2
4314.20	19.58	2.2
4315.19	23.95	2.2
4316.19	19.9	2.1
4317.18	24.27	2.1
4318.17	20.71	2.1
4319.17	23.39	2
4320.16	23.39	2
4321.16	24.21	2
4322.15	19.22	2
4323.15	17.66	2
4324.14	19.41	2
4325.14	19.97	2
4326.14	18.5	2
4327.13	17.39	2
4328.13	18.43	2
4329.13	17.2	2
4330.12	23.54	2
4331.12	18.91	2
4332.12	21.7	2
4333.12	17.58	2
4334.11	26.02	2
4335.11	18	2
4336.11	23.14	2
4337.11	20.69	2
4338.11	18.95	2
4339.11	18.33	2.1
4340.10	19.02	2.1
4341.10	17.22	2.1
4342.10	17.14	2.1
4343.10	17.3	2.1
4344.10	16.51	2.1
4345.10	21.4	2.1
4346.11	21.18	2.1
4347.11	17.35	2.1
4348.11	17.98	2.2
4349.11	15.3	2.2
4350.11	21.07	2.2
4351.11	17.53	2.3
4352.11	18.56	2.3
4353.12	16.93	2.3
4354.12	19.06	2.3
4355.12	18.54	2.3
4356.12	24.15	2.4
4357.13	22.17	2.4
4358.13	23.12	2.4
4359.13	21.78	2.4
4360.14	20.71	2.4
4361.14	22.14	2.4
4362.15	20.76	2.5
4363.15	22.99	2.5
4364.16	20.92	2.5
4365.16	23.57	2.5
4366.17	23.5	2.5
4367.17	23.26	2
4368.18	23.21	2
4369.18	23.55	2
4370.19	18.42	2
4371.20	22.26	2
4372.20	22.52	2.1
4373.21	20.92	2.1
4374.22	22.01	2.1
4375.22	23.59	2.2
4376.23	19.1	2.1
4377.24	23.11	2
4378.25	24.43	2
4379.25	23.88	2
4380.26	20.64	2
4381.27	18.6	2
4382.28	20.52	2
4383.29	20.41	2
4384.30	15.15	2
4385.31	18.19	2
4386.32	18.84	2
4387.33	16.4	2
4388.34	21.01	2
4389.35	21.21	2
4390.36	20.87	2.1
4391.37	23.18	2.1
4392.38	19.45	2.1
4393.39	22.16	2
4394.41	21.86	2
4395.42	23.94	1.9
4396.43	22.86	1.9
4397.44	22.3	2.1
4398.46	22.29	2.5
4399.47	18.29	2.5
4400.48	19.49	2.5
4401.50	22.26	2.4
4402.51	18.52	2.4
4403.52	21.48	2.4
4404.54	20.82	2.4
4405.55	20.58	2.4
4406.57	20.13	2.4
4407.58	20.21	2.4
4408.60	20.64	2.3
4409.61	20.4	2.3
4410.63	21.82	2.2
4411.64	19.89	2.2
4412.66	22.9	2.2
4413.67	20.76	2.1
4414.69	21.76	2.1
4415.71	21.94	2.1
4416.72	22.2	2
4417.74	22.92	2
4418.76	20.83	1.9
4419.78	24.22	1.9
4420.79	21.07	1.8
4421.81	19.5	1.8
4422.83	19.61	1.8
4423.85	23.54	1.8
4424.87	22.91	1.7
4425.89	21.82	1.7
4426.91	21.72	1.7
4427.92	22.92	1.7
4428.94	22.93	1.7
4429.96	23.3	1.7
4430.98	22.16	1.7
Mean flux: 20.2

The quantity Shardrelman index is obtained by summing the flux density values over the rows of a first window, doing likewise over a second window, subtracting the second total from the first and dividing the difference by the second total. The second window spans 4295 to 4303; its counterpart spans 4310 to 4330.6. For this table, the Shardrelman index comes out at 2.39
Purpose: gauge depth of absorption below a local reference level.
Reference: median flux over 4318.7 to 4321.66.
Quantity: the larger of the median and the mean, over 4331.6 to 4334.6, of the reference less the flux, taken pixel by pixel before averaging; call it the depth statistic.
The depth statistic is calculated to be 2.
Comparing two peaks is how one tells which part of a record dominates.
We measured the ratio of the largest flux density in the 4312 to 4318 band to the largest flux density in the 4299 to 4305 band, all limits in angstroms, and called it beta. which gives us 1.48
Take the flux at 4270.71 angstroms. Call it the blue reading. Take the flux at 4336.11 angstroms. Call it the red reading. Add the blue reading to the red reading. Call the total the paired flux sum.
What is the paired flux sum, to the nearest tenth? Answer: 40.5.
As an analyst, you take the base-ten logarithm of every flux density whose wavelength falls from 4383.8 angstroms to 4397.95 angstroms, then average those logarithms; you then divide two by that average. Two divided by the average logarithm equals 1.53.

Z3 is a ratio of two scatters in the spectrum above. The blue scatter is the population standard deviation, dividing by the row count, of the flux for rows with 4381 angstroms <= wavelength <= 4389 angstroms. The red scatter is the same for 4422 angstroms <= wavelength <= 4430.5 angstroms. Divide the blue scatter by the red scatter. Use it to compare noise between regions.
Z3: 1.61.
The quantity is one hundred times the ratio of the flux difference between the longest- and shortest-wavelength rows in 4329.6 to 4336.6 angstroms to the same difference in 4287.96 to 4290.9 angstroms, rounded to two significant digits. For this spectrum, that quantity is -14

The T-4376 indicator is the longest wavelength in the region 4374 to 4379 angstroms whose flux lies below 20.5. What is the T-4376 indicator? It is 4376.23 angstroms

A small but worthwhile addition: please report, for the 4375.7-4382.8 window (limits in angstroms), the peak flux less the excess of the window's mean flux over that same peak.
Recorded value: 27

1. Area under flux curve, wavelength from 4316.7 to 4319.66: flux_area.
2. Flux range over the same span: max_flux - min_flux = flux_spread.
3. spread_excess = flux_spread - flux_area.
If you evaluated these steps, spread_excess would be -64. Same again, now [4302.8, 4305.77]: -38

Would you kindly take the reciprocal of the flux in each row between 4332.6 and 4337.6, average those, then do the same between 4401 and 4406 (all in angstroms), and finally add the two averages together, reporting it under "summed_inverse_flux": 0.097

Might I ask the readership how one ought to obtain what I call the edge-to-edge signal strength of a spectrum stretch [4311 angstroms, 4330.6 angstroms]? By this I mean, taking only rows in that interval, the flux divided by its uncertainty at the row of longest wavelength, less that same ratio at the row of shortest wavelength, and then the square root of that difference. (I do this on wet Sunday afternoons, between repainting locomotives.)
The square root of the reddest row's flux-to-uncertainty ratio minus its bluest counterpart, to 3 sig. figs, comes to 1.26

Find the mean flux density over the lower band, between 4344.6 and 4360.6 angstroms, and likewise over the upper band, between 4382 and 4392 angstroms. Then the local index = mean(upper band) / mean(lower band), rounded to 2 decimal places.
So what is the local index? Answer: 0.99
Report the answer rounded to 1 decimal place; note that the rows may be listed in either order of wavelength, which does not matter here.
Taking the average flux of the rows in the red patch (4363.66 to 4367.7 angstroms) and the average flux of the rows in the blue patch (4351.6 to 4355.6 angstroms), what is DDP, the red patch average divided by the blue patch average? 1.2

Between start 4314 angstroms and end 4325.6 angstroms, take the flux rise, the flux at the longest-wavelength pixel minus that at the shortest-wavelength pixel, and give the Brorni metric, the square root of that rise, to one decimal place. 0.6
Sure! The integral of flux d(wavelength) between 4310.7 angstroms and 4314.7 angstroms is 80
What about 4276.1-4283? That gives 143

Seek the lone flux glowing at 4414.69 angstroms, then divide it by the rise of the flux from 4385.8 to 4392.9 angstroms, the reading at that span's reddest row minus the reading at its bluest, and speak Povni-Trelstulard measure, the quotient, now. 36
